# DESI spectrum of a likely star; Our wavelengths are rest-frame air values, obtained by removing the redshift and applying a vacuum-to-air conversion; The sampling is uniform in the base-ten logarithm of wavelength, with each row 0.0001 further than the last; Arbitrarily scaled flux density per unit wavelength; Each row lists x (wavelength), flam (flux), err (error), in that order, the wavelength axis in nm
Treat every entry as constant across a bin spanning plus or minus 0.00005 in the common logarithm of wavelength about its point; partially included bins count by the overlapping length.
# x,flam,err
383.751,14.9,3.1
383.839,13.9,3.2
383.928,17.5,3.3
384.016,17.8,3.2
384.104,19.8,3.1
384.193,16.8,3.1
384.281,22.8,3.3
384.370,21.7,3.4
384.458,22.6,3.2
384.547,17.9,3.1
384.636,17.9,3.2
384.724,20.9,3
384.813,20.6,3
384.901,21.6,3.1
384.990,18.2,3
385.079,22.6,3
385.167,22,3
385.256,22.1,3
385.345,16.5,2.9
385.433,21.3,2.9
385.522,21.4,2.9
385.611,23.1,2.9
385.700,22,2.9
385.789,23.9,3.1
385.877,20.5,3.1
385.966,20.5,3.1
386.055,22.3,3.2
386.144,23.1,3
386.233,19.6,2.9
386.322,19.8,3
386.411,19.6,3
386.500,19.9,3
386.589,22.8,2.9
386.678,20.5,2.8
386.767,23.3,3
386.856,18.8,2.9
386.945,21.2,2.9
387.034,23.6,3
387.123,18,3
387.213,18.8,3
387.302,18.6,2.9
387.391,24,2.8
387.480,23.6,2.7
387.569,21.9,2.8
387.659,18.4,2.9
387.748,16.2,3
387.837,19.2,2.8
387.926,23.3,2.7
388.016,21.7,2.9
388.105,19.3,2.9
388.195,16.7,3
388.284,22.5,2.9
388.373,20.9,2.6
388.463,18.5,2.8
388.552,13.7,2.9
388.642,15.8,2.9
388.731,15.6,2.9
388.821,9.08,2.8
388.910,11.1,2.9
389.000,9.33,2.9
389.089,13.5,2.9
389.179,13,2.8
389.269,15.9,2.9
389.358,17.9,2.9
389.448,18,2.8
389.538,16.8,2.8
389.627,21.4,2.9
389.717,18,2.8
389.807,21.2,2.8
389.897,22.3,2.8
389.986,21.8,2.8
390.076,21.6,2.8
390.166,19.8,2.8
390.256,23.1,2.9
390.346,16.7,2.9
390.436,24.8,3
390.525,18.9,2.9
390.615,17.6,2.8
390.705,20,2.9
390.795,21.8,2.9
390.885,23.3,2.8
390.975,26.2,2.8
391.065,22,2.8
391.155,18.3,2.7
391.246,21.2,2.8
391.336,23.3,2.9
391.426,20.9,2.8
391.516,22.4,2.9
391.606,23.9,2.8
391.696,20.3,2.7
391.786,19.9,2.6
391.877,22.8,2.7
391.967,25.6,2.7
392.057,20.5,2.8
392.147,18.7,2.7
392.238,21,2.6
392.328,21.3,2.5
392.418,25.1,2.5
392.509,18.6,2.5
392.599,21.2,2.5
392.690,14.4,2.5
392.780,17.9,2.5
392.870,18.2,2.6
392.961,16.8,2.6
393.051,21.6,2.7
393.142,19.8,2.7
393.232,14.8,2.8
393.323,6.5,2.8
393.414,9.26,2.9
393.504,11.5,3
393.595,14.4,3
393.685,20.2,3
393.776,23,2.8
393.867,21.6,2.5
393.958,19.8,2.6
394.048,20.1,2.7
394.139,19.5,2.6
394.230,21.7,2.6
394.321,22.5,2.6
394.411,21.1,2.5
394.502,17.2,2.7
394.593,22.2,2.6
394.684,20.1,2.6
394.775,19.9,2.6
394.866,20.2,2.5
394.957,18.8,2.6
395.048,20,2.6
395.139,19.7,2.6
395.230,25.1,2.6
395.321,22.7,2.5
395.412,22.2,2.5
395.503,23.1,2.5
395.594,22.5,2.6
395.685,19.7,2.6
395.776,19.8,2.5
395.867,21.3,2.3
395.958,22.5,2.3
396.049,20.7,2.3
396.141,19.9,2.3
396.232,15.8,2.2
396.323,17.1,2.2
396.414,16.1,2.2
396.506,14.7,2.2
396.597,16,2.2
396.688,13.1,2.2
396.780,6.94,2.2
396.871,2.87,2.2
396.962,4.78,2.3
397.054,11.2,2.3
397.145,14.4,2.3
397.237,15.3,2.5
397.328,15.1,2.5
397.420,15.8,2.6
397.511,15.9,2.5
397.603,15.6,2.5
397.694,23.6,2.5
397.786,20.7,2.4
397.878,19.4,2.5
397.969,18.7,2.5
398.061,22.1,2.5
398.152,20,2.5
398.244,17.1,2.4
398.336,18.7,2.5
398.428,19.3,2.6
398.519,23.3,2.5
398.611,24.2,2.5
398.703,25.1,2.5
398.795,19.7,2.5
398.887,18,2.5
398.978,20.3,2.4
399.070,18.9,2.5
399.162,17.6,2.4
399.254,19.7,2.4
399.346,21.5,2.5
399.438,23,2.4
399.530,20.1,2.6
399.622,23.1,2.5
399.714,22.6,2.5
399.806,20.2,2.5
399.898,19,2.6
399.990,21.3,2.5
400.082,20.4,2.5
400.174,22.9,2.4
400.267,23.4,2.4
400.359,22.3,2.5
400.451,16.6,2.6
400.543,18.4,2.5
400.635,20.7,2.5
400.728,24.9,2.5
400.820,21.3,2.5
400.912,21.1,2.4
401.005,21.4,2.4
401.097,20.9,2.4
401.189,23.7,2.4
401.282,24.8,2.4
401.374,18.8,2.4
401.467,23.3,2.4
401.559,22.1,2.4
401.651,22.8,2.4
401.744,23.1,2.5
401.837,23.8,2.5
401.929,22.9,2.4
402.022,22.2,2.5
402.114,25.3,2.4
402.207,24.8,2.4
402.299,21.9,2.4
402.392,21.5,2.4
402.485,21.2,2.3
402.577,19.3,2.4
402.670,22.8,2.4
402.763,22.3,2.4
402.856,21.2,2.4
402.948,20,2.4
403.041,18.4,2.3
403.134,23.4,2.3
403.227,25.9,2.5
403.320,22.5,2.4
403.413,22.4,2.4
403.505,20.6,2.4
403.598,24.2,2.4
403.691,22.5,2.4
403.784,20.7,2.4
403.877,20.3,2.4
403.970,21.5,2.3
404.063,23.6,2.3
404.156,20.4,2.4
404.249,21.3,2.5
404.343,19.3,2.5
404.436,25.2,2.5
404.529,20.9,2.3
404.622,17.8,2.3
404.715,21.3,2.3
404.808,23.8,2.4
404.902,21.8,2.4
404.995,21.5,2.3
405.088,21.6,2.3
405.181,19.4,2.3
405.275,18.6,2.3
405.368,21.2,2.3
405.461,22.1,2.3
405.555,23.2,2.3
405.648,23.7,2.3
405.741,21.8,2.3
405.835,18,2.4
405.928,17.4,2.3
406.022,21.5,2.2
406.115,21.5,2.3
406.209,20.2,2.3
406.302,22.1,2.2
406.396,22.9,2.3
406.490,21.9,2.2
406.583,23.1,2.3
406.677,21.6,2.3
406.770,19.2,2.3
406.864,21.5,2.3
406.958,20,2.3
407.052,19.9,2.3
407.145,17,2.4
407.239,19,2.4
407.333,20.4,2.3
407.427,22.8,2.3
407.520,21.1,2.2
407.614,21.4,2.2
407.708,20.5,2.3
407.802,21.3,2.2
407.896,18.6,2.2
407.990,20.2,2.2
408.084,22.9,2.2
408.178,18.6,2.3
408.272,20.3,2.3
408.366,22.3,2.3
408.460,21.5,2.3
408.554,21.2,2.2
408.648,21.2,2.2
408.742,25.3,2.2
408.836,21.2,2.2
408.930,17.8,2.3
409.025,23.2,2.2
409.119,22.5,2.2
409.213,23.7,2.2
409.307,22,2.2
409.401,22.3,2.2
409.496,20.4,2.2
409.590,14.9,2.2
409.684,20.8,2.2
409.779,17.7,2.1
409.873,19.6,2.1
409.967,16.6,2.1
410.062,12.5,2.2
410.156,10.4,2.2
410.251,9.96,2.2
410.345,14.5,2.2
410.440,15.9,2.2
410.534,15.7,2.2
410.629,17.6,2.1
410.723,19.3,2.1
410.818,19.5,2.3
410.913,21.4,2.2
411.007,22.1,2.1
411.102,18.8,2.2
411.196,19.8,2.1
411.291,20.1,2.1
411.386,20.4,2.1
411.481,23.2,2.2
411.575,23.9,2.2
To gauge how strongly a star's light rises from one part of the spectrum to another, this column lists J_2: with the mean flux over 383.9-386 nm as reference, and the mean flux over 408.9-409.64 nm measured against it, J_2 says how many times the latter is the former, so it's 1.02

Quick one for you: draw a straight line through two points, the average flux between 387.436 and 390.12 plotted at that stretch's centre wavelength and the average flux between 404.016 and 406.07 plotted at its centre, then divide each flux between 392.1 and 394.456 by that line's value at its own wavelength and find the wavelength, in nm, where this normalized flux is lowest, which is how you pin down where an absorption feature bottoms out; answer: 393.323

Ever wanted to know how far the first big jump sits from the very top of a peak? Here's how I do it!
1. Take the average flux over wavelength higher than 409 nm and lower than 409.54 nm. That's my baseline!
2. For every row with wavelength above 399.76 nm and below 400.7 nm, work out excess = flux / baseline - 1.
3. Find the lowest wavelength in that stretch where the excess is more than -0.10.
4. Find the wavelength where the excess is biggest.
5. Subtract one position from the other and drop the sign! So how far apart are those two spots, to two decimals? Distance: 0.46 nm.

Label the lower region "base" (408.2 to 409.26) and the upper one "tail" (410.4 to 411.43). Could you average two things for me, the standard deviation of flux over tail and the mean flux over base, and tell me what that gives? 11.9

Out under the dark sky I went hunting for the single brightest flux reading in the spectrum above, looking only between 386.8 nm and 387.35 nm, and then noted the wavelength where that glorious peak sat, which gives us 387.034 nm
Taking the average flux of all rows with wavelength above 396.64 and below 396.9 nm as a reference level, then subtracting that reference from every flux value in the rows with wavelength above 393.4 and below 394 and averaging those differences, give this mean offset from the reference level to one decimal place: 9.5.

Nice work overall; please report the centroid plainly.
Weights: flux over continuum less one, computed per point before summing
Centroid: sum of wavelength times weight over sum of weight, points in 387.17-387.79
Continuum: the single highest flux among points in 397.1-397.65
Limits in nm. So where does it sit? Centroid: 387.45 nm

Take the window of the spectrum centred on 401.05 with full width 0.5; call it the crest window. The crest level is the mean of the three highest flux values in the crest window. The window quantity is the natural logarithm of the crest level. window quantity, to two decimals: 3.15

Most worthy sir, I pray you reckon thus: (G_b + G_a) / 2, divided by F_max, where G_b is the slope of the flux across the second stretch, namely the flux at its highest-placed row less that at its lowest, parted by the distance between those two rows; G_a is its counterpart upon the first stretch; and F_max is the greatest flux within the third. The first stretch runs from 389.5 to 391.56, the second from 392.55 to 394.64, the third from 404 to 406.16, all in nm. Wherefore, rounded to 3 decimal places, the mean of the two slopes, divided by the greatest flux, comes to 0.066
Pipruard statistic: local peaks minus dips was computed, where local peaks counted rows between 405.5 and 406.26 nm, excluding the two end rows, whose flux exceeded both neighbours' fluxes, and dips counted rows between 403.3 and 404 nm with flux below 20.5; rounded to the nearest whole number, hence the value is 0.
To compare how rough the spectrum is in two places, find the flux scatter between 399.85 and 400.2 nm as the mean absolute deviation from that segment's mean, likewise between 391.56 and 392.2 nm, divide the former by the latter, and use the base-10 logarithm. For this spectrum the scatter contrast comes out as -0.24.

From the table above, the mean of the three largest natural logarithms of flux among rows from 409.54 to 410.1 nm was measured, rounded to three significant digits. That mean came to 2.96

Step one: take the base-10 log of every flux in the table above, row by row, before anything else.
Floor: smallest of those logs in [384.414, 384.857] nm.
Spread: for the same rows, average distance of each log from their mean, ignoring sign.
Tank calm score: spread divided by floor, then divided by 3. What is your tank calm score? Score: 0.010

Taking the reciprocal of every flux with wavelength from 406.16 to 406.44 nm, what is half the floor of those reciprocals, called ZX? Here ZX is 0.0218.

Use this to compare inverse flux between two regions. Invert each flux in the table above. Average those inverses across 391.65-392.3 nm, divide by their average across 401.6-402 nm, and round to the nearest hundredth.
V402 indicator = 1.10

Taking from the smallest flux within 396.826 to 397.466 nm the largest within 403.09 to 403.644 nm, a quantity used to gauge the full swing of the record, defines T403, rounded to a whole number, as -23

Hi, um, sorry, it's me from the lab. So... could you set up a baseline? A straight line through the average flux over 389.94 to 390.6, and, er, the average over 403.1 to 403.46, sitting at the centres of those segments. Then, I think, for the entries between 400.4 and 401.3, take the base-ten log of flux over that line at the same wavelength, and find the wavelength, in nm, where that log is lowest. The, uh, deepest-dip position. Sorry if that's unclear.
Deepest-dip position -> 400.451 nm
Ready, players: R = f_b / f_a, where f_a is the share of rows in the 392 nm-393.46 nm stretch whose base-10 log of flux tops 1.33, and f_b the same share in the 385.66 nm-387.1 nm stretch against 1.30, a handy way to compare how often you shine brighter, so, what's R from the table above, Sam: 5.5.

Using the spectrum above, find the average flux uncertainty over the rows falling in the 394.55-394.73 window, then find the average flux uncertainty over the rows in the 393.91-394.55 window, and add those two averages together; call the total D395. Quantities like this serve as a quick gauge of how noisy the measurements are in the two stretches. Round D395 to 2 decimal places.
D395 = 5.21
